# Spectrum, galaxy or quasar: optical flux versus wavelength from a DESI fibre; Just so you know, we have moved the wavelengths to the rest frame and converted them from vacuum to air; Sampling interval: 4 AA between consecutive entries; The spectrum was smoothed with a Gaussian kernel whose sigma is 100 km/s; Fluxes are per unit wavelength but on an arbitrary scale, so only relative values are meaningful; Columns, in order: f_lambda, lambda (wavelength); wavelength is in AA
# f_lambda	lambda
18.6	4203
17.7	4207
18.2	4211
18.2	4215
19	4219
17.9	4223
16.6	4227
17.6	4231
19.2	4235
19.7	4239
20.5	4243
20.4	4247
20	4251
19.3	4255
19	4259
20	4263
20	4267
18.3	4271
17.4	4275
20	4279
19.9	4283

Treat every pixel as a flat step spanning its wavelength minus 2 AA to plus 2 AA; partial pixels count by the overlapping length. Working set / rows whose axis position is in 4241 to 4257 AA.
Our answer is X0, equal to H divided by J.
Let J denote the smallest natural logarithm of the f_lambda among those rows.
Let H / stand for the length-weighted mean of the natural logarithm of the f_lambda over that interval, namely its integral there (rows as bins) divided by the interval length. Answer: 1.013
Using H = 3.00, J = 2.96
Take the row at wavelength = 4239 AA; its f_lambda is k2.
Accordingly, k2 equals 19.7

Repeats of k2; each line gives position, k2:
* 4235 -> 19.2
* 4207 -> 17.7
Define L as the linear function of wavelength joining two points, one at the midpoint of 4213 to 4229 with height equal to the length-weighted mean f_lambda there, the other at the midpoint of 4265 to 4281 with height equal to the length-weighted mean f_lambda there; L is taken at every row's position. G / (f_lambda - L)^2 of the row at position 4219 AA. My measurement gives 1.2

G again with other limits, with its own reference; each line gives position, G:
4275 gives 2.4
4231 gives 0.3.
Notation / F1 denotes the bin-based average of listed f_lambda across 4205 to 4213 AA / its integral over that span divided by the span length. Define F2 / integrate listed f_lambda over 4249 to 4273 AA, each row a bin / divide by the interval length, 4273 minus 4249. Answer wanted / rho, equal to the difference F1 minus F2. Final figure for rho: -1.5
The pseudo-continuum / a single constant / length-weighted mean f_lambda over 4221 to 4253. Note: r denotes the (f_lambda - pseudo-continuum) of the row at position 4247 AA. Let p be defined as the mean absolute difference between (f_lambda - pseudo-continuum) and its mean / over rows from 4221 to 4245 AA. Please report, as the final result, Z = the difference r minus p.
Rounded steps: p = 1.2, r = 1.4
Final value 0.20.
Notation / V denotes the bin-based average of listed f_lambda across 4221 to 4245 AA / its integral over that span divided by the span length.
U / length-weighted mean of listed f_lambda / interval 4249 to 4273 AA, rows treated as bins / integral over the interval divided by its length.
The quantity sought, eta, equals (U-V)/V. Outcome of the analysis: 0.05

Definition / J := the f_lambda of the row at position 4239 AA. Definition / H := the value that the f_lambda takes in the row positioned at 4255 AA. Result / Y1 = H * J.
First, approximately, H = 19.3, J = 19.7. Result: 380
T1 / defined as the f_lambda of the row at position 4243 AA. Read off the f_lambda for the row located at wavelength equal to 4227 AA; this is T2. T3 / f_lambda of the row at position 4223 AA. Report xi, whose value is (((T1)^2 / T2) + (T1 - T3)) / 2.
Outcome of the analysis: 14.0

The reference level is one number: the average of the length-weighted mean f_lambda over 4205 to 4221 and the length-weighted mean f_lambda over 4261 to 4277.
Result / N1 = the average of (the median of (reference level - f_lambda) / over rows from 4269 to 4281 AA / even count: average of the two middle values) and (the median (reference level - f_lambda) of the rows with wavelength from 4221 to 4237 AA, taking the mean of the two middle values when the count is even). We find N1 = 0.6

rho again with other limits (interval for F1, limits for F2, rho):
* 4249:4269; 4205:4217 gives 1.6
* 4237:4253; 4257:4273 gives 0.8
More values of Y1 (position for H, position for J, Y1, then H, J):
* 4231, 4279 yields 352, 17.6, 20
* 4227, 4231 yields 292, 16.6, 17.6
